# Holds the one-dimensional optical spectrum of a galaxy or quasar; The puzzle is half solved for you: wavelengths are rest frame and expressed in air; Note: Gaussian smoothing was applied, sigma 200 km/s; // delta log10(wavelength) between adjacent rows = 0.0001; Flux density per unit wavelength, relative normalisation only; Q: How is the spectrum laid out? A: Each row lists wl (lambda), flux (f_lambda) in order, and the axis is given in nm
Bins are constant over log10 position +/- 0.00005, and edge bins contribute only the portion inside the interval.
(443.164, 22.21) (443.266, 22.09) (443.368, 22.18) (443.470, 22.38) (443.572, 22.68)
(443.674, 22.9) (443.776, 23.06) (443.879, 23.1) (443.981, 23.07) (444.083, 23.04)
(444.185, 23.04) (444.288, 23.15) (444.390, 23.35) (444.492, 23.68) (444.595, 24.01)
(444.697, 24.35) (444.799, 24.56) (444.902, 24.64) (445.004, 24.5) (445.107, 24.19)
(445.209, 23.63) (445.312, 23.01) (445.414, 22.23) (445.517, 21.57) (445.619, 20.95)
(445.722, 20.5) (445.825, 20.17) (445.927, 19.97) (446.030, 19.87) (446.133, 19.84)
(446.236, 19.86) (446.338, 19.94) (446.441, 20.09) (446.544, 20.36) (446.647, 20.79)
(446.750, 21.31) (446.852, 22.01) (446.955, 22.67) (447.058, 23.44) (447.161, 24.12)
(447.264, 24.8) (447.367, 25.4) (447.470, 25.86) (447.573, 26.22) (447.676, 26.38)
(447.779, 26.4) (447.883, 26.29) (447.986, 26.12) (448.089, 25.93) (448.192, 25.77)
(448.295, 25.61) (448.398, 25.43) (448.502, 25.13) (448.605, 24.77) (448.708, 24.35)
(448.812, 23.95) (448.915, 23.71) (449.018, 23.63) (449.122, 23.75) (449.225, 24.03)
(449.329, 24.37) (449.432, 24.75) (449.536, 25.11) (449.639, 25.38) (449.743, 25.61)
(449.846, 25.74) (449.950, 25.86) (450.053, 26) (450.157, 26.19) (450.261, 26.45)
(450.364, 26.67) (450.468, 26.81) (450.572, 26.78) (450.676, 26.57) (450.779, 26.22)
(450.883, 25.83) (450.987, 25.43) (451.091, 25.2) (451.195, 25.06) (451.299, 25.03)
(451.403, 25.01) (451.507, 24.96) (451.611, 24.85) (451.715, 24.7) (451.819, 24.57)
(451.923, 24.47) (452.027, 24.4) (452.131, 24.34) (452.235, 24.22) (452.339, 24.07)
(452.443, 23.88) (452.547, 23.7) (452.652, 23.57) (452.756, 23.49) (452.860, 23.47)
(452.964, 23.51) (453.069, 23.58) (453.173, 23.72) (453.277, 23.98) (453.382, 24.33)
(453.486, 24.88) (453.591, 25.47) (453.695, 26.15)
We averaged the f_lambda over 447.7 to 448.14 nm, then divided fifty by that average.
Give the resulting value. 1.91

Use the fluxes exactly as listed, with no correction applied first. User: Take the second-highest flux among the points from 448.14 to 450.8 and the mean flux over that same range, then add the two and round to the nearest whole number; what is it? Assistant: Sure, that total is 52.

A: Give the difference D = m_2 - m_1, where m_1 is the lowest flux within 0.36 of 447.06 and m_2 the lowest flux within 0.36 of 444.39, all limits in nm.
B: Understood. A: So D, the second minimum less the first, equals 2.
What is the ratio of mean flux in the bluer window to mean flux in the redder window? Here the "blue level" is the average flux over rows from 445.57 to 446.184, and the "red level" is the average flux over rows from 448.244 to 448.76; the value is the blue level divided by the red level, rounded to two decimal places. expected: 0.81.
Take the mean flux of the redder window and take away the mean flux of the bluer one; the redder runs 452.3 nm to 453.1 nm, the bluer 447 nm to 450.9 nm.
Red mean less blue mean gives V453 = -1.75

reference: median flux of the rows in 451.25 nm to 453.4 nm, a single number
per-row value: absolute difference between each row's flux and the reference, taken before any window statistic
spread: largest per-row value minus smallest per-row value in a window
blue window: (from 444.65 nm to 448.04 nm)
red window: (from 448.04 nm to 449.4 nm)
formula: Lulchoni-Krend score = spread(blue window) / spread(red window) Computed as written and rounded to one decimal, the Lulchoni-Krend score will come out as 2.8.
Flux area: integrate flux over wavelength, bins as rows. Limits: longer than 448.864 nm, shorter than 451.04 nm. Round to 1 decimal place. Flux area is 55.4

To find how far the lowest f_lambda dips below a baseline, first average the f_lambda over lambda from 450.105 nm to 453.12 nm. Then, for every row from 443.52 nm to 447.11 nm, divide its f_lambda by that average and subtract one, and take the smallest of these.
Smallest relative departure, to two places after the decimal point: -0.20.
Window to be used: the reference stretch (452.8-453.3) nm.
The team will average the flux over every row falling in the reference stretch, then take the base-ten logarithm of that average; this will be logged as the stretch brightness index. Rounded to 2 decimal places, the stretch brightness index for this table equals 1.37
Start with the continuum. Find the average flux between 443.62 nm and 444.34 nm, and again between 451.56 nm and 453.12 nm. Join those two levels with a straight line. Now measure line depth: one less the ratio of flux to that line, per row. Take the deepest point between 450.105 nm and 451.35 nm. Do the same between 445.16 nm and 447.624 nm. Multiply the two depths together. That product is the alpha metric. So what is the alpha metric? -0.0068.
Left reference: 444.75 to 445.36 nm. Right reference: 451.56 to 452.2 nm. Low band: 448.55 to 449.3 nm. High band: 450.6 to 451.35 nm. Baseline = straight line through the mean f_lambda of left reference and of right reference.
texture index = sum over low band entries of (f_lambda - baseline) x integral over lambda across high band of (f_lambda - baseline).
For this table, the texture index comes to -1.9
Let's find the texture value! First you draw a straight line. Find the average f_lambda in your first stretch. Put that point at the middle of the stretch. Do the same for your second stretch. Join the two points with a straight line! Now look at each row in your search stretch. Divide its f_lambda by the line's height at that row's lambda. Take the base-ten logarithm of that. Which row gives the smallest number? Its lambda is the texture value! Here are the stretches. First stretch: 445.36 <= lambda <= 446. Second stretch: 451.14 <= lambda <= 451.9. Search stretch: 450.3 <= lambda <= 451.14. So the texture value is 451.091 nm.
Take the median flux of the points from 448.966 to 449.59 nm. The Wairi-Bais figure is 24.2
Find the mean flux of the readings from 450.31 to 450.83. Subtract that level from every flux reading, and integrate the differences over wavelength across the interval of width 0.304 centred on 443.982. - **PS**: -1.1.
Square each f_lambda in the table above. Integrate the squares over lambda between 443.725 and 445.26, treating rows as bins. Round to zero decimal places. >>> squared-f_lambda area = 862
